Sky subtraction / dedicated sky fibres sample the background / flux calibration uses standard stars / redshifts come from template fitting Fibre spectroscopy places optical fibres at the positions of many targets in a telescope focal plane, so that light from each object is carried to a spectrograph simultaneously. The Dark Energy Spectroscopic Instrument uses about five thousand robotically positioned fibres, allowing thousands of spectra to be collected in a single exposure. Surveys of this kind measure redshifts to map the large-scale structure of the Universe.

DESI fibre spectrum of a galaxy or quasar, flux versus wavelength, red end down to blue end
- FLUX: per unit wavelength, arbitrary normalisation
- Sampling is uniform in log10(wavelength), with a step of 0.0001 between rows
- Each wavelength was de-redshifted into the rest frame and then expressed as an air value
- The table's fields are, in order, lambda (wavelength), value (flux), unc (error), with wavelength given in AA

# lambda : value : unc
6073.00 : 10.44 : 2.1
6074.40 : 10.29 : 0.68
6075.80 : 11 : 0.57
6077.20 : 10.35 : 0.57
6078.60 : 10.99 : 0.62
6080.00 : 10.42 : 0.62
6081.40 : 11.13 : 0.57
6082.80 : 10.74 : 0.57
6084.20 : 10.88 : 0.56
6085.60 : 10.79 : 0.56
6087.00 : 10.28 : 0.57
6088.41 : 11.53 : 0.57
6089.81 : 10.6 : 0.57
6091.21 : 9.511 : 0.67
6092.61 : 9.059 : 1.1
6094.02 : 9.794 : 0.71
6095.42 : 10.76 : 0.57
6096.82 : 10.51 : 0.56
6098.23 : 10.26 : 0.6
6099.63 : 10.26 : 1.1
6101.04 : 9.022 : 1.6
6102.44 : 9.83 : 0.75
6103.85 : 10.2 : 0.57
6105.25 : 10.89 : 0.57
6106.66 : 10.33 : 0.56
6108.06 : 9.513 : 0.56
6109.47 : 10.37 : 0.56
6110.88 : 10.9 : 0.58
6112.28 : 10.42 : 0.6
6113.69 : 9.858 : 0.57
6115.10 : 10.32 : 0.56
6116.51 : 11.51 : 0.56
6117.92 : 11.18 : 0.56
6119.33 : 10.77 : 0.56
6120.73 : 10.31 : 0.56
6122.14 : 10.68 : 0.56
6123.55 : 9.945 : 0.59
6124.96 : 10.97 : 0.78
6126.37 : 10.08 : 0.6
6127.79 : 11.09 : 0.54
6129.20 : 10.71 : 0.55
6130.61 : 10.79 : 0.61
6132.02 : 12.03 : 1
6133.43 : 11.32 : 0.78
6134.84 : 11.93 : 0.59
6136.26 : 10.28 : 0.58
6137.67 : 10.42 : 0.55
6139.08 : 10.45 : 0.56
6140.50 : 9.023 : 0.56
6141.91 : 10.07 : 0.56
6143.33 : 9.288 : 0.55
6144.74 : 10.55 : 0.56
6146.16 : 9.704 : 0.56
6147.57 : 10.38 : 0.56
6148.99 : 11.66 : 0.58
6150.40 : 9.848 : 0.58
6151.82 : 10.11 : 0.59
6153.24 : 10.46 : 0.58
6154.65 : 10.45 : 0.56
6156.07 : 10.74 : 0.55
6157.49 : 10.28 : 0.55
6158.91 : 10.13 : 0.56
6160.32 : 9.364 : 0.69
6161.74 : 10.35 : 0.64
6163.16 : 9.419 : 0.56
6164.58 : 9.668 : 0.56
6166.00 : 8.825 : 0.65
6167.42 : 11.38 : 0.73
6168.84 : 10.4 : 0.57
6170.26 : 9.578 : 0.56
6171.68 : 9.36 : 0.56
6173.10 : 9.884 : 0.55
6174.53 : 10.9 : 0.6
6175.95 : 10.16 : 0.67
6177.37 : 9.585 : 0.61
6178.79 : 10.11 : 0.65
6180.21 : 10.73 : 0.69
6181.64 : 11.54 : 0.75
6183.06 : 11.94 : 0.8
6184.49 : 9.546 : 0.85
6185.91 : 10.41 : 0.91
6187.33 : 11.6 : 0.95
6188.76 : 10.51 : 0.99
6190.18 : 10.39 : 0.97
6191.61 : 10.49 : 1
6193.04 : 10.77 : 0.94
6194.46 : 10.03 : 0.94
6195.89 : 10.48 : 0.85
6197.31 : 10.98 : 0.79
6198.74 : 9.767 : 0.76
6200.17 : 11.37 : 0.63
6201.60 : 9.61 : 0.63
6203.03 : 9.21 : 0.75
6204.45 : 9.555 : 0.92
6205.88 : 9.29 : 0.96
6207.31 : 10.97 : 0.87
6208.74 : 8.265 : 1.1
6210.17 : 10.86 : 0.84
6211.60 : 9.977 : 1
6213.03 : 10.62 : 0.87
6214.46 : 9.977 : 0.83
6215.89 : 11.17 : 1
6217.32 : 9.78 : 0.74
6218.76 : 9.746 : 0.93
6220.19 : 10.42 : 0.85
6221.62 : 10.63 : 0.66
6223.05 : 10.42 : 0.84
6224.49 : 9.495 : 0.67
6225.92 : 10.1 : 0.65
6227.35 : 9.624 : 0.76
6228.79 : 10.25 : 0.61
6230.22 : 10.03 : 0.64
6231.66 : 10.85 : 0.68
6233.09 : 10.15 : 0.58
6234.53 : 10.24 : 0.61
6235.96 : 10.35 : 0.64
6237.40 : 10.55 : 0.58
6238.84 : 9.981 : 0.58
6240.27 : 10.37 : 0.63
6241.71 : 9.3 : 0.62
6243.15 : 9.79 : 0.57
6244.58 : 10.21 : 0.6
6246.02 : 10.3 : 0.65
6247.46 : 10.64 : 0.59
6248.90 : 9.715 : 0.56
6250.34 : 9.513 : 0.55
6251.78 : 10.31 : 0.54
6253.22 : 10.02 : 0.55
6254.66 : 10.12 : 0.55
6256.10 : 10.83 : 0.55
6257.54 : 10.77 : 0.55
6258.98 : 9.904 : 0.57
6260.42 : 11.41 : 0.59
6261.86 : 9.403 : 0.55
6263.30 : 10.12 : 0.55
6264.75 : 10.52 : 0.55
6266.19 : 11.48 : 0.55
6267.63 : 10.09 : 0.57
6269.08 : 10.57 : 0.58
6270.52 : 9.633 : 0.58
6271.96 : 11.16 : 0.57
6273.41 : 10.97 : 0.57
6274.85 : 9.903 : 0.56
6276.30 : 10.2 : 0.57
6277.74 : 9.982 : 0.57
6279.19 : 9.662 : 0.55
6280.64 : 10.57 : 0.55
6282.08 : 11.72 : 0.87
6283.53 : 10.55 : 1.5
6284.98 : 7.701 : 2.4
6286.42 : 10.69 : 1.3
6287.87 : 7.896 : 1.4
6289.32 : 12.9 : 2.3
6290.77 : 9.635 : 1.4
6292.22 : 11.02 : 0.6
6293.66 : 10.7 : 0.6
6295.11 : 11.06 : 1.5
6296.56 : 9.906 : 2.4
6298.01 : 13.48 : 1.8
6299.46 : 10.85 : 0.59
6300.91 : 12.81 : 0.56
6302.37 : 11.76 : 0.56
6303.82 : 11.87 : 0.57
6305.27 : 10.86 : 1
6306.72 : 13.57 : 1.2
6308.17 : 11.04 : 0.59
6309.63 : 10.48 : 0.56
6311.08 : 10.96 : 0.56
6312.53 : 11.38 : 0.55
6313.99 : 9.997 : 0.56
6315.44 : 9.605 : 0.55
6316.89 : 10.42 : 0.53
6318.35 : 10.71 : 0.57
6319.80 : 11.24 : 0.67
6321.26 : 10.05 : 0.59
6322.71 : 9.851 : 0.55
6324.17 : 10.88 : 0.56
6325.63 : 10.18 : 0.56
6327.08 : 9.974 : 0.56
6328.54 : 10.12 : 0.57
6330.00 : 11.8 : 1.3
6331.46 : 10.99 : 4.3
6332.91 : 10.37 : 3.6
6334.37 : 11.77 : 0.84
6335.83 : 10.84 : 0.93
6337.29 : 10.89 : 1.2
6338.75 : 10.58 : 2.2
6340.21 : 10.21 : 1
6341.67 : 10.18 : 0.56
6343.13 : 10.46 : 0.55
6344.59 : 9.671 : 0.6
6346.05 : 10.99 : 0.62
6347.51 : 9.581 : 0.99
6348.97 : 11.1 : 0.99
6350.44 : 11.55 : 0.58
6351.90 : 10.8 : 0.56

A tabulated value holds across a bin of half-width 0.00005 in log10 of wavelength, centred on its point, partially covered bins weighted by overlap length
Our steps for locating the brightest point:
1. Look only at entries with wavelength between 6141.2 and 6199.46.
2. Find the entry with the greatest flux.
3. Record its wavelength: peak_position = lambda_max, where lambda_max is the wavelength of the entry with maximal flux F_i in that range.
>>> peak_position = 6183.06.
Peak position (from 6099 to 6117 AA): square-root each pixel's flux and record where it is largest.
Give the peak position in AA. 6116.51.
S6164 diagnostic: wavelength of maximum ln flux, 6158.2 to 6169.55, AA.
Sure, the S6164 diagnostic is 6167.42 AA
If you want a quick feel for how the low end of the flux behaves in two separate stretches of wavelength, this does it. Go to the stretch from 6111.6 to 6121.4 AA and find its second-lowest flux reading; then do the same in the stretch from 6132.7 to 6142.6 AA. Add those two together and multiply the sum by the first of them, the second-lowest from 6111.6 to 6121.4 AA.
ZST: 210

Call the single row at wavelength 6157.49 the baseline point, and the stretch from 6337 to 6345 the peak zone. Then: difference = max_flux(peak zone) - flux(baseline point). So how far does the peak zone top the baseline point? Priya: 0.6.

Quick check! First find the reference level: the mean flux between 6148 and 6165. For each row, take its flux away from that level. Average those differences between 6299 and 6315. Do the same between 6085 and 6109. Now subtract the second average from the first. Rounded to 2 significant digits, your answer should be -1.2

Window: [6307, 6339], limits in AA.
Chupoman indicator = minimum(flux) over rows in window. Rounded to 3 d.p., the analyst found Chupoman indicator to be 9.605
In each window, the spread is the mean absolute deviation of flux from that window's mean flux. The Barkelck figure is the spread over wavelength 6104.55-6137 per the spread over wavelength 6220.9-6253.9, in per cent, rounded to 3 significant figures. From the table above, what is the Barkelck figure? 154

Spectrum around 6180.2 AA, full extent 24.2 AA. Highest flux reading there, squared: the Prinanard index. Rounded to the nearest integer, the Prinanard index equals 143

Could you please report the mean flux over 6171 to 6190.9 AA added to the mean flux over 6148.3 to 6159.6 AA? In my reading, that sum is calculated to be 20.9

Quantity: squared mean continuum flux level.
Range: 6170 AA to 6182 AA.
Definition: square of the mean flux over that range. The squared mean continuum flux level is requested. 104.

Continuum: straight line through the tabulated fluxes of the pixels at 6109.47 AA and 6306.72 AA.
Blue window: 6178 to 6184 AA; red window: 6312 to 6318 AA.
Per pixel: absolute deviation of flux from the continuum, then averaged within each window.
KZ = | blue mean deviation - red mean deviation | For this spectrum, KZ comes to 2.7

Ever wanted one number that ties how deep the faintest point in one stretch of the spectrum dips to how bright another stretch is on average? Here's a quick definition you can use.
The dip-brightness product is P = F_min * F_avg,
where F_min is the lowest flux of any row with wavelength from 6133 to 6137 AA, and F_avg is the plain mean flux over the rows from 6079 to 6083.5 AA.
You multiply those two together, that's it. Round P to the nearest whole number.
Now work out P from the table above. 111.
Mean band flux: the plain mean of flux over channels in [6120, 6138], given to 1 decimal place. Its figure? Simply 10.8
